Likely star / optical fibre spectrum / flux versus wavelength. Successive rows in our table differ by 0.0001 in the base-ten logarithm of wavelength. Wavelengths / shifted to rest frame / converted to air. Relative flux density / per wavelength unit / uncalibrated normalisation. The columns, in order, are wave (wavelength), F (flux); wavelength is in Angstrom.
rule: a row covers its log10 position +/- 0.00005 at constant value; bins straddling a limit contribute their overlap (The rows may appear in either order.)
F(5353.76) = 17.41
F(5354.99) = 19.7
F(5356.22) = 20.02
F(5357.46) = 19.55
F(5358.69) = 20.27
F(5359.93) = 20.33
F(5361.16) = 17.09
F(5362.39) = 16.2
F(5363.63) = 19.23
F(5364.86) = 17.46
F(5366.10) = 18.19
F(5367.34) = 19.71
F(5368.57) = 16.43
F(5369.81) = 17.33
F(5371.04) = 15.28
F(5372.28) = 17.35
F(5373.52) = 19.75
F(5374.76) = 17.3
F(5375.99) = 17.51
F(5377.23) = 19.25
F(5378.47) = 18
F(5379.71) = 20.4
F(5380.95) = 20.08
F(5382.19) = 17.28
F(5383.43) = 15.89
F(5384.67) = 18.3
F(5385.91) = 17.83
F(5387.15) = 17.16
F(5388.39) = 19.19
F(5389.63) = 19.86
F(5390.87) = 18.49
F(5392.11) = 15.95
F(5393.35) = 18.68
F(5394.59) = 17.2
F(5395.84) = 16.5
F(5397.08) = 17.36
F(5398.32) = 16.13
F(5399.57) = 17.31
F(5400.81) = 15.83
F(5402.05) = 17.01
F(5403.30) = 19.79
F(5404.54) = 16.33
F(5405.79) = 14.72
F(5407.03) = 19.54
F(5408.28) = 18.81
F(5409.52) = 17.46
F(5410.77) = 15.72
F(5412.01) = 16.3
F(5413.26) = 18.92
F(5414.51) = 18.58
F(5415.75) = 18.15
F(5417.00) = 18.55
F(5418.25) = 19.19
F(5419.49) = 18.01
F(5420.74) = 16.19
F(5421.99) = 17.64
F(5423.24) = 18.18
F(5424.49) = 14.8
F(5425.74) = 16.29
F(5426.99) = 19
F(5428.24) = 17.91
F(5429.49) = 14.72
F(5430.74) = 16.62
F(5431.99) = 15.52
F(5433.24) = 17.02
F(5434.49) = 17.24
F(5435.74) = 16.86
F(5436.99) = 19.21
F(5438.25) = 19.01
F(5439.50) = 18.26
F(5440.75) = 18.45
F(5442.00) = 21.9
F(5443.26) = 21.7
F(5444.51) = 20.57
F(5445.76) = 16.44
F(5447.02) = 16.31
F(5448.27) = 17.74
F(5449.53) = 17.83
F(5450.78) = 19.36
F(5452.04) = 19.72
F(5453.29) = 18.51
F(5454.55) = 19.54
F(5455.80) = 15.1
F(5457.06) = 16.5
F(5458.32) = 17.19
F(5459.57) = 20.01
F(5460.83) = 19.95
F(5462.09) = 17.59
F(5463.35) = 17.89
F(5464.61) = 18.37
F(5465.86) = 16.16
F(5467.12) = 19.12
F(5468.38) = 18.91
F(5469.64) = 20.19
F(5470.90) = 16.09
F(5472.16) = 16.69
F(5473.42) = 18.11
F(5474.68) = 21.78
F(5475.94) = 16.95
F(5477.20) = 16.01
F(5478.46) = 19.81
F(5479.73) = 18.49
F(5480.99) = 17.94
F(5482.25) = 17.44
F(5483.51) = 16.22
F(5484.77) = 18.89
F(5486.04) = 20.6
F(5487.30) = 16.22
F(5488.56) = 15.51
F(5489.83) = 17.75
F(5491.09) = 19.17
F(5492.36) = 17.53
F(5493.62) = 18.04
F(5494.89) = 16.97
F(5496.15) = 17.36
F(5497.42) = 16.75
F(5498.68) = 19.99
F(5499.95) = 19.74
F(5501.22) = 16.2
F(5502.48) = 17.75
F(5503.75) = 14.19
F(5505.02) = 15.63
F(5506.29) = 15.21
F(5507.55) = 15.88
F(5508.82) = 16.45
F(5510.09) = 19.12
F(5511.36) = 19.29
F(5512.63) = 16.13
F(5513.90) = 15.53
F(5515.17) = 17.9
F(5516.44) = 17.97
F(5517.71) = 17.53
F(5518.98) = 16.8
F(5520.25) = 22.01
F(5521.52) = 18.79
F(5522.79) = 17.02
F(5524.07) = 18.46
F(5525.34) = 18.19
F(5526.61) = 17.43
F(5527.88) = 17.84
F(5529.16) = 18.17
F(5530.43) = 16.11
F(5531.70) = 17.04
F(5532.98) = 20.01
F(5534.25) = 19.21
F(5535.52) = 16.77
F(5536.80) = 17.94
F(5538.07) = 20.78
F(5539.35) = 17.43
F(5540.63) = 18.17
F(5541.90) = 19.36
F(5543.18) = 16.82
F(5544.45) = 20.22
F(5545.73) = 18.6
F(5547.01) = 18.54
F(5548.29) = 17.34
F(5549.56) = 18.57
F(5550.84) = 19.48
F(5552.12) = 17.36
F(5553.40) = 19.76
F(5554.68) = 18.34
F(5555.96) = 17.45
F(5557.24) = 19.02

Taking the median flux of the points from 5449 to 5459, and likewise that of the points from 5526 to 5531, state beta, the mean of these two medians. 17.9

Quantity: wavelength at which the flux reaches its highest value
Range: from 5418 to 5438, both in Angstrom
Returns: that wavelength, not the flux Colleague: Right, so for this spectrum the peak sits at 5436.99 Angstrom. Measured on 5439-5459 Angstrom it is 5442.00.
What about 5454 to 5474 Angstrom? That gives 5469.64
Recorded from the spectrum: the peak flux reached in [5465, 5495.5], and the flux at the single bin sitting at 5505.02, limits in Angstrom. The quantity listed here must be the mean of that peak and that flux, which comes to 18.7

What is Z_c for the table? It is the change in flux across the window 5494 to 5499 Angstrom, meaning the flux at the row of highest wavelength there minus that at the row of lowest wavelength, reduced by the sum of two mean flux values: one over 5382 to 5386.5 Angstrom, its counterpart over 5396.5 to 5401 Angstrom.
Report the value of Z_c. -31.0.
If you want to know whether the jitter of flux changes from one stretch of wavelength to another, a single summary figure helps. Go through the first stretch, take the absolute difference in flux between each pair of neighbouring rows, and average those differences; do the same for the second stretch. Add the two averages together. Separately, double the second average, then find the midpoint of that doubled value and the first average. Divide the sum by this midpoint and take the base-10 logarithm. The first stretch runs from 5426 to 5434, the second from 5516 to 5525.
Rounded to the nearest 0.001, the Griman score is 0.111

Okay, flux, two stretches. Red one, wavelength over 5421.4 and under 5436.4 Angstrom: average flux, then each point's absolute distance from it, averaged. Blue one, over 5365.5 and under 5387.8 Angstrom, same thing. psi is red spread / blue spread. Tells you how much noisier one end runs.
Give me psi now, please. 0.9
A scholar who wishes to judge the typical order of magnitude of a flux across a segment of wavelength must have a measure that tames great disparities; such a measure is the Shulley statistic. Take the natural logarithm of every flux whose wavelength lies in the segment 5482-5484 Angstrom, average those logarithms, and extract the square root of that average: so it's 1.680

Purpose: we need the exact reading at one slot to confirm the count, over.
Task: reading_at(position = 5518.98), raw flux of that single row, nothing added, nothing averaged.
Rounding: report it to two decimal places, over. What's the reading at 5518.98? 16.80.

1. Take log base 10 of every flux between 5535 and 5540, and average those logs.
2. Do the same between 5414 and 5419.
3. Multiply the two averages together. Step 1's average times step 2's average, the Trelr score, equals 1.60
